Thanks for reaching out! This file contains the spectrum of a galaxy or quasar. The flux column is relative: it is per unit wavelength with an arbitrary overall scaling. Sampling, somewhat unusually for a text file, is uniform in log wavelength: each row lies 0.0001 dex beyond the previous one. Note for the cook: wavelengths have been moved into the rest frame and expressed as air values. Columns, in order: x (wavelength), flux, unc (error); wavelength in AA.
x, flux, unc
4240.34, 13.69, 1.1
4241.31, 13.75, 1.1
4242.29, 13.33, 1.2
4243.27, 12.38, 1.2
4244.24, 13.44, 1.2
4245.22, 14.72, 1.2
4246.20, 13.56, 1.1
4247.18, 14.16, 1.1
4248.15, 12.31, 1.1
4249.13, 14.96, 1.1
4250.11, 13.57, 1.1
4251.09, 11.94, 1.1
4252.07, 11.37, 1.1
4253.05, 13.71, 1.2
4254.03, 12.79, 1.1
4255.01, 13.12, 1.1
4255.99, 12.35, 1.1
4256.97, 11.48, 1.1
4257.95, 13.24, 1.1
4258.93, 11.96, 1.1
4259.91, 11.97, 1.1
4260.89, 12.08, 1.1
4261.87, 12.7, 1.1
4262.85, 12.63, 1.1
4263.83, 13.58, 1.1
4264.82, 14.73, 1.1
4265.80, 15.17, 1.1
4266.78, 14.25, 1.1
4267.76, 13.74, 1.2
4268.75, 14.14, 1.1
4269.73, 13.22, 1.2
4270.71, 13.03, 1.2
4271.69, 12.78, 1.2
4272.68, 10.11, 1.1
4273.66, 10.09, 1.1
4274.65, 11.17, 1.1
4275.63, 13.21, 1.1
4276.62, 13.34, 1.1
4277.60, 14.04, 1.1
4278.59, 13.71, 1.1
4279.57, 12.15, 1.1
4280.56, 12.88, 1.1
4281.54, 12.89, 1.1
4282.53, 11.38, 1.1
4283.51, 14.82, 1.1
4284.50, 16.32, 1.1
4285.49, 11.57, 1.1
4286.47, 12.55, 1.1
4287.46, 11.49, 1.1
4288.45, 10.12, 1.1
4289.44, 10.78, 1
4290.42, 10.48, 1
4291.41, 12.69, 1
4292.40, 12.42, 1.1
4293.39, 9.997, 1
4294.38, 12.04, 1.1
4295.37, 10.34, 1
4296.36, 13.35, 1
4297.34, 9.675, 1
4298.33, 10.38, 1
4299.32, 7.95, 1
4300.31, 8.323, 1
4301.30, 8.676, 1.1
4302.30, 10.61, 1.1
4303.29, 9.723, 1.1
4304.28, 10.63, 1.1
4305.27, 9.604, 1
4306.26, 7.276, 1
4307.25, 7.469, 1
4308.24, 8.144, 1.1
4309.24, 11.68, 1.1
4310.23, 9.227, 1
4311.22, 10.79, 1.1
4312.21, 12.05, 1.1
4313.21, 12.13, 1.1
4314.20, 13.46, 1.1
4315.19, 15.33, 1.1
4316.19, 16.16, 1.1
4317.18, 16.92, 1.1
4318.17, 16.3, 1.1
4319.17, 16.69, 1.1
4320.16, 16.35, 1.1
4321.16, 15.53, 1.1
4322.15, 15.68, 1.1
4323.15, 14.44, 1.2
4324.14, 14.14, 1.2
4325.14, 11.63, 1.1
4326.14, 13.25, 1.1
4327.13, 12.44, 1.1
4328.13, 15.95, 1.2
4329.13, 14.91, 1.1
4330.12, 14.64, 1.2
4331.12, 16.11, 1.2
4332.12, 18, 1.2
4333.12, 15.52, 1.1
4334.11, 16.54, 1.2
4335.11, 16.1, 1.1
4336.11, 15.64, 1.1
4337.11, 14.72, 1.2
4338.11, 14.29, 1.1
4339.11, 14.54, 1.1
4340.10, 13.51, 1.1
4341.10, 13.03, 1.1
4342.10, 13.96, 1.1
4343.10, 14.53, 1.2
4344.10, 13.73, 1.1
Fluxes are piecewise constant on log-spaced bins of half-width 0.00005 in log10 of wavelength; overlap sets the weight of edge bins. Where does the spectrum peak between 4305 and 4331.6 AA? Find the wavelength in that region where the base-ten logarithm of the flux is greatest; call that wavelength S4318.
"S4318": 4317.18 AA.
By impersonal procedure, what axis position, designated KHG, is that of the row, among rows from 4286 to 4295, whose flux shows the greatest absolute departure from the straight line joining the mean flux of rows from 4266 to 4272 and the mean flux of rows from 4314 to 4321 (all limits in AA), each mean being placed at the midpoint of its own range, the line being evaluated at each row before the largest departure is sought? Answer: 4293.39 AA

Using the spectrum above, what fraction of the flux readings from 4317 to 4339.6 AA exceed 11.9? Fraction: 1.0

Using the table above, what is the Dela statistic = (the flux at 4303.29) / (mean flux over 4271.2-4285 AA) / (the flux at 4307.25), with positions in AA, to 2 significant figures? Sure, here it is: 0.10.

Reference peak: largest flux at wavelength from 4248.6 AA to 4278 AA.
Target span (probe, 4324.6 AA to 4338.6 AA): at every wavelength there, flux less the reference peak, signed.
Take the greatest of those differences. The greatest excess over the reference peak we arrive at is 2.8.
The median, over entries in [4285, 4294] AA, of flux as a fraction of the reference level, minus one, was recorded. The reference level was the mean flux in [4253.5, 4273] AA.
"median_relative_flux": -0.11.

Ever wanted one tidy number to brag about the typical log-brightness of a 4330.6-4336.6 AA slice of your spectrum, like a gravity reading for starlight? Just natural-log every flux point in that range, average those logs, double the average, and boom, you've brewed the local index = 5.58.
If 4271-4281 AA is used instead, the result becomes 5.01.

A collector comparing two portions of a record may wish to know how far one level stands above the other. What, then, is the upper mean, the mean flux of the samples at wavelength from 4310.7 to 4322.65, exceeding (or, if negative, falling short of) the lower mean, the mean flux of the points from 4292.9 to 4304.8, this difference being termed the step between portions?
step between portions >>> 5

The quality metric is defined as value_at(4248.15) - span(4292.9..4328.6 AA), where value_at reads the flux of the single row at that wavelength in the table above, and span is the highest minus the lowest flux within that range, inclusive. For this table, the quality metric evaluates 2.7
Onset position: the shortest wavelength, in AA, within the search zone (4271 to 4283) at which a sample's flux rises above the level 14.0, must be 4277.60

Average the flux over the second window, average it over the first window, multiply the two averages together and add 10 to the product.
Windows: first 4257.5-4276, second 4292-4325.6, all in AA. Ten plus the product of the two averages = 163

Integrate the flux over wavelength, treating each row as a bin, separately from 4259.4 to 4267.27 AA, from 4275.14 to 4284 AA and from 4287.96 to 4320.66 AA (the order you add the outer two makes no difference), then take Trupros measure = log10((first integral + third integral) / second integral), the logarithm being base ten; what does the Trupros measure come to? 0.61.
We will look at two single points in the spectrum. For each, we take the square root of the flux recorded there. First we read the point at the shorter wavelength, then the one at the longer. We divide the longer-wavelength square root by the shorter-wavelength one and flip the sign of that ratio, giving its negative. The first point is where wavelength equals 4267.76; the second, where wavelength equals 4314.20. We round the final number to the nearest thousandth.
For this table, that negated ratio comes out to -0.990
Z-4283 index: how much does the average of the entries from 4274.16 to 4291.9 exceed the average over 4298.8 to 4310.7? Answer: 3.4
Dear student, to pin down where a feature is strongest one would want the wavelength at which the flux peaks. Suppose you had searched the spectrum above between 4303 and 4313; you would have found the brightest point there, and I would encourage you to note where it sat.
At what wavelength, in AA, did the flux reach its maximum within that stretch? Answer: 4312.21 AA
